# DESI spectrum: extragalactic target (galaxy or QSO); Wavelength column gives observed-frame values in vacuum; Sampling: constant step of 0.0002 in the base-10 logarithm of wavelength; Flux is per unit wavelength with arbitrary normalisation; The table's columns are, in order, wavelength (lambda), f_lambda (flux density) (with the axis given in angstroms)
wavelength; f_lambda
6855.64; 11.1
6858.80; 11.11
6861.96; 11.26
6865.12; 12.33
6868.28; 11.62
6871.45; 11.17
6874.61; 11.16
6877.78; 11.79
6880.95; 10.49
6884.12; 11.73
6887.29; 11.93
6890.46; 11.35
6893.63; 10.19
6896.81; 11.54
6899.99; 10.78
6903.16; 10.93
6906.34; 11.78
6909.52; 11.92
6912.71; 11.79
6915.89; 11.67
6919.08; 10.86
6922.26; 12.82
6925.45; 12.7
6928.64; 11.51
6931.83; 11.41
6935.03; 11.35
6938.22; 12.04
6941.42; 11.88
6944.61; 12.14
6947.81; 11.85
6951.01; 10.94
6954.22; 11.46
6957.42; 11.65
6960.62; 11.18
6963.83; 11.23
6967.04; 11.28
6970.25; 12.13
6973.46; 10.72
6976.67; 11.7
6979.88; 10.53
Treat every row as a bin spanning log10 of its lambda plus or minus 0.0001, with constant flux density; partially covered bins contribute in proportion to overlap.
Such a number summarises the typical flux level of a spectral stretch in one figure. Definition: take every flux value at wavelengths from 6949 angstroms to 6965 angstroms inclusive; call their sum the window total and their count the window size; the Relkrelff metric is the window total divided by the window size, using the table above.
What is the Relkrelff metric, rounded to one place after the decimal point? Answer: 11.3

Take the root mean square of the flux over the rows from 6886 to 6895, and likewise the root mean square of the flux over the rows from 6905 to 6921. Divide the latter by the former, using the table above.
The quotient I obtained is 1.04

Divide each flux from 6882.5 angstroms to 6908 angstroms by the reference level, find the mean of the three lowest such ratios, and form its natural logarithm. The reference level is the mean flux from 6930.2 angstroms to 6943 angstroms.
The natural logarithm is -0.093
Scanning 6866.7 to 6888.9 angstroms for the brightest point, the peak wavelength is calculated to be 6887.29 angstroms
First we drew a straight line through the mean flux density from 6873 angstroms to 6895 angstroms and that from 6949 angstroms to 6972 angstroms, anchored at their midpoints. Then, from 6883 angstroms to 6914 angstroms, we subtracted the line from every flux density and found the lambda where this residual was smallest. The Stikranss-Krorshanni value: 6893.63 angstroms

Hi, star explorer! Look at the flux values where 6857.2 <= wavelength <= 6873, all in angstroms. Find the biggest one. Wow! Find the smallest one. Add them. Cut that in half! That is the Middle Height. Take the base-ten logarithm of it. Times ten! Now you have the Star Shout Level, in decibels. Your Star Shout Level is 10.7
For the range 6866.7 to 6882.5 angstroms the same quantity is 10.5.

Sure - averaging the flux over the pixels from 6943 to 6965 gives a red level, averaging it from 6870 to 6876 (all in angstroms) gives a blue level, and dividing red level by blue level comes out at 1.029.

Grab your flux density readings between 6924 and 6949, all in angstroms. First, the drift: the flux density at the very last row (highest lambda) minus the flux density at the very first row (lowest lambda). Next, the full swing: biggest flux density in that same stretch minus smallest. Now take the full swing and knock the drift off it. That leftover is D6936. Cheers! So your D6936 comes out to 2.2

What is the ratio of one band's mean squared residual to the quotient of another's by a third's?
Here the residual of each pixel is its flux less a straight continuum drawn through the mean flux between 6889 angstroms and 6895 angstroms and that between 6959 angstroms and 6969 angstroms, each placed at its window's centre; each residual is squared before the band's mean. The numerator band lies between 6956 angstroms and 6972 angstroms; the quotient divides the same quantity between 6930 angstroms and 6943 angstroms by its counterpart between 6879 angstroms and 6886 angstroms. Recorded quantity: 0.2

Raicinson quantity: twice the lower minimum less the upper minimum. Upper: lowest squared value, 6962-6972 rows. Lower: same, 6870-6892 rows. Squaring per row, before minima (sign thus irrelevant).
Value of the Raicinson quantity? 94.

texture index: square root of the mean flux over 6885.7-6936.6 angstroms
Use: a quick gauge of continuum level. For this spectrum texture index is 3.40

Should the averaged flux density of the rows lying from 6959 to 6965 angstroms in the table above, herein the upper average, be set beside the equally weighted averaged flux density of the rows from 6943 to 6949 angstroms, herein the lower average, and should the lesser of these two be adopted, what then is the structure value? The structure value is 11.2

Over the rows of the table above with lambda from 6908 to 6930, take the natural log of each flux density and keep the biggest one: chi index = 2.55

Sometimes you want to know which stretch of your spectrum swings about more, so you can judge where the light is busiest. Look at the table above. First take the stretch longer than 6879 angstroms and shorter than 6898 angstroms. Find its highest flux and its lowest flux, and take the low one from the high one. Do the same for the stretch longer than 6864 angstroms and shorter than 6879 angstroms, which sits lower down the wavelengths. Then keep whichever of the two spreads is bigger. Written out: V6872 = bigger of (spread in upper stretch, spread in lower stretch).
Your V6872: 1.7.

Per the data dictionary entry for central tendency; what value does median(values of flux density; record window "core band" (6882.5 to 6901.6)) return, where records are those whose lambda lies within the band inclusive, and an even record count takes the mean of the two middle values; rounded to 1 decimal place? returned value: 11.4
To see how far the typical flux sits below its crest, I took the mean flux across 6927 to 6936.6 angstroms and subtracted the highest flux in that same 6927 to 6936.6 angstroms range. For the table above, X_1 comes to -0.1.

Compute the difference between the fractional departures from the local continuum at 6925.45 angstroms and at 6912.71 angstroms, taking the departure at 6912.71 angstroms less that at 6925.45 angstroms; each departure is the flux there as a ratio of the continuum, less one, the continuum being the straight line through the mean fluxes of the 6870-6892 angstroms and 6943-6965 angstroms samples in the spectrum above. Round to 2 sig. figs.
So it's -0.078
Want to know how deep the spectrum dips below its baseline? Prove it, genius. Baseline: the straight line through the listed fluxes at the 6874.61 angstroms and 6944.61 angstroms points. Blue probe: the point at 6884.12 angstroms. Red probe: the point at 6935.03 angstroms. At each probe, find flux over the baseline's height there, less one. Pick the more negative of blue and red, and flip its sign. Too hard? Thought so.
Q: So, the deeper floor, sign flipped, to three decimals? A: 0.055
